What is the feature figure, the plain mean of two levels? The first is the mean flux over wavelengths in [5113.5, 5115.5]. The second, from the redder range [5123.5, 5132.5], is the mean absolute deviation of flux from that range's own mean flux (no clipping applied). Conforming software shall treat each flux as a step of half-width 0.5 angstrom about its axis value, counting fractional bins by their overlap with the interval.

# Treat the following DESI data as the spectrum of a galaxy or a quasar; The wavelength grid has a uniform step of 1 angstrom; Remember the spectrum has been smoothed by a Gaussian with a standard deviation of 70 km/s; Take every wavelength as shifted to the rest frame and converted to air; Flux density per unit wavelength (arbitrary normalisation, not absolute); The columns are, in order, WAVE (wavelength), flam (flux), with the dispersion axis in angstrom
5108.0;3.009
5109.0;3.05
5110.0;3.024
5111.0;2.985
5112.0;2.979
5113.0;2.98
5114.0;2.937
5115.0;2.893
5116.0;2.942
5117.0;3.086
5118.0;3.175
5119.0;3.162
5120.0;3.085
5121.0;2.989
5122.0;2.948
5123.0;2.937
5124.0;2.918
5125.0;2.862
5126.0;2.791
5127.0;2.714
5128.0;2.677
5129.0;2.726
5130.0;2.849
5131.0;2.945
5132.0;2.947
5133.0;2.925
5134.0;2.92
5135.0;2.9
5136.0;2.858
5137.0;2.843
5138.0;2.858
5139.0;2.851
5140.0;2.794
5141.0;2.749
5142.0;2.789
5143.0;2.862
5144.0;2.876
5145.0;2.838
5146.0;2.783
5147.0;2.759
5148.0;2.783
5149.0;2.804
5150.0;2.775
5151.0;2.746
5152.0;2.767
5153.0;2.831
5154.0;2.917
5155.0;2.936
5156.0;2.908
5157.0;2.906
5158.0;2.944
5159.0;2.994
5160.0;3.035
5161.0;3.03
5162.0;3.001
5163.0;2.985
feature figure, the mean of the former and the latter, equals 1.50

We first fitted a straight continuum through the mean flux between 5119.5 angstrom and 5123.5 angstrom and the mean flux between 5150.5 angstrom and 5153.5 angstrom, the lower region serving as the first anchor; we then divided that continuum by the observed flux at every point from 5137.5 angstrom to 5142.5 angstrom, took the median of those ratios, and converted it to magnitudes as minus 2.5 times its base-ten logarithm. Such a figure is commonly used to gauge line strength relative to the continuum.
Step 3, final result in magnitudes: -0.023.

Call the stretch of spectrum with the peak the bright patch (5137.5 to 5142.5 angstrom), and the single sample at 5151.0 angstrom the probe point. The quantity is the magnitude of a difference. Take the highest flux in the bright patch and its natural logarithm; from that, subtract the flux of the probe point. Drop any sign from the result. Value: 1.70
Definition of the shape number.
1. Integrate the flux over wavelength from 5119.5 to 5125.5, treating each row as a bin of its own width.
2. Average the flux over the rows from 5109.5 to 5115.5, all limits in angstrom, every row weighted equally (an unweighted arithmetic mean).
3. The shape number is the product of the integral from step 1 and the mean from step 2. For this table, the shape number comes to 53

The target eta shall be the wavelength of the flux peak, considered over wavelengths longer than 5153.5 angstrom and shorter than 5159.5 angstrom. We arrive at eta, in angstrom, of 5159.0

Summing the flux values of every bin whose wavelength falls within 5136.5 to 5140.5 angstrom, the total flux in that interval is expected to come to 11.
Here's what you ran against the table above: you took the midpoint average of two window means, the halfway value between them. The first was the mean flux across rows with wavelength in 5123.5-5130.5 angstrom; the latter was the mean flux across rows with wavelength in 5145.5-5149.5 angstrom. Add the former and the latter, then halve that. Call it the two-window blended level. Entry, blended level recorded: 2.79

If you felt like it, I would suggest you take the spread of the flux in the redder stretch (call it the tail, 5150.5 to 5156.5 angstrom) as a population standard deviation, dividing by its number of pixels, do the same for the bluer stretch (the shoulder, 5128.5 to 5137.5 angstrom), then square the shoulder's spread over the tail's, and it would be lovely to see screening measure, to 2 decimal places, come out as 0.79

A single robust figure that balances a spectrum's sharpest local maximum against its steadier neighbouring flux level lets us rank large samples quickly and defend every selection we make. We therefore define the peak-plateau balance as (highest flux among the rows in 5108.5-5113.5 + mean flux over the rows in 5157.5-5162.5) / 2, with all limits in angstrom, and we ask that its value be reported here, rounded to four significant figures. 3.025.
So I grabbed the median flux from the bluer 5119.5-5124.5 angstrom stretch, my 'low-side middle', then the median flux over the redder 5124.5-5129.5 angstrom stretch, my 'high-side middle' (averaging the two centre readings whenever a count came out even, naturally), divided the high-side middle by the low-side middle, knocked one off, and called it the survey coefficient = -0.075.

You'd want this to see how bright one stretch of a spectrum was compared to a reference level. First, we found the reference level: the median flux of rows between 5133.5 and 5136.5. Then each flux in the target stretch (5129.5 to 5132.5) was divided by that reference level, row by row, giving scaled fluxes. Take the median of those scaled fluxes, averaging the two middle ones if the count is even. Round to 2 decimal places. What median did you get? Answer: 1.02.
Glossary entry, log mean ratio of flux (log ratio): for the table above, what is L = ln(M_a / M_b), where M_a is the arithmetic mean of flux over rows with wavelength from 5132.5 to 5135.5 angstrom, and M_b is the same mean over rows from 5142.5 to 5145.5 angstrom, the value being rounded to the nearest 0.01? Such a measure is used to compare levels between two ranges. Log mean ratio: 0.02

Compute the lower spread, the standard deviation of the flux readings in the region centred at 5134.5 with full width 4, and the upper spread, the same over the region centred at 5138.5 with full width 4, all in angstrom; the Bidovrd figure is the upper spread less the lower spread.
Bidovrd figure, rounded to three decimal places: -0.001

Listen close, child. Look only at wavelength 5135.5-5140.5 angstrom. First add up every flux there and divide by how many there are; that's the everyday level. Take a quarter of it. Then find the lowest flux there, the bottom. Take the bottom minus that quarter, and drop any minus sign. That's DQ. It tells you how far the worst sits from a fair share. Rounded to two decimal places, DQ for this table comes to 2.08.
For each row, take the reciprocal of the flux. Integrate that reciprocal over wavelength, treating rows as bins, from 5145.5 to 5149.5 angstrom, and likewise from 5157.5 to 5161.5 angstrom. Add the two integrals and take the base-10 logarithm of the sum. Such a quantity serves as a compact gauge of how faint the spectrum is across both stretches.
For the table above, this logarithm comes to 0.443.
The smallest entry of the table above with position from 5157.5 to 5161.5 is 2.944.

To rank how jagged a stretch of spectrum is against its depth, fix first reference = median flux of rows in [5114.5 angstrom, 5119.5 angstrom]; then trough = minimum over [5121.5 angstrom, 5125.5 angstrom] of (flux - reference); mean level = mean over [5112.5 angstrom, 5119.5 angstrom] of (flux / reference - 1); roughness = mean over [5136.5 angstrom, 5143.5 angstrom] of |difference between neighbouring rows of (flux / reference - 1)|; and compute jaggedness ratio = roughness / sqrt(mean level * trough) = 0.192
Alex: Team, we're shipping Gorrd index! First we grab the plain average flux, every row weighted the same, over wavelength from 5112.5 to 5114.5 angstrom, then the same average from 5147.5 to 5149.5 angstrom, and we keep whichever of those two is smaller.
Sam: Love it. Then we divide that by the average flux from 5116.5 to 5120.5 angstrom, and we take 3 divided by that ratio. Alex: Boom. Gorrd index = 3.36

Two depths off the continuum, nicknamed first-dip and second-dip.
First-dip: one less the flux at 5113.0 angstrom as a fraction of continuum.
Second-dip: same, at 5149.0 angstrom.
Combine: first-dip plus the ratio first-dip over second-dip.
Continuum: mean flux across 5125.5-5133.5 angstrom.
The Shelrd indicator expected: -9.0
